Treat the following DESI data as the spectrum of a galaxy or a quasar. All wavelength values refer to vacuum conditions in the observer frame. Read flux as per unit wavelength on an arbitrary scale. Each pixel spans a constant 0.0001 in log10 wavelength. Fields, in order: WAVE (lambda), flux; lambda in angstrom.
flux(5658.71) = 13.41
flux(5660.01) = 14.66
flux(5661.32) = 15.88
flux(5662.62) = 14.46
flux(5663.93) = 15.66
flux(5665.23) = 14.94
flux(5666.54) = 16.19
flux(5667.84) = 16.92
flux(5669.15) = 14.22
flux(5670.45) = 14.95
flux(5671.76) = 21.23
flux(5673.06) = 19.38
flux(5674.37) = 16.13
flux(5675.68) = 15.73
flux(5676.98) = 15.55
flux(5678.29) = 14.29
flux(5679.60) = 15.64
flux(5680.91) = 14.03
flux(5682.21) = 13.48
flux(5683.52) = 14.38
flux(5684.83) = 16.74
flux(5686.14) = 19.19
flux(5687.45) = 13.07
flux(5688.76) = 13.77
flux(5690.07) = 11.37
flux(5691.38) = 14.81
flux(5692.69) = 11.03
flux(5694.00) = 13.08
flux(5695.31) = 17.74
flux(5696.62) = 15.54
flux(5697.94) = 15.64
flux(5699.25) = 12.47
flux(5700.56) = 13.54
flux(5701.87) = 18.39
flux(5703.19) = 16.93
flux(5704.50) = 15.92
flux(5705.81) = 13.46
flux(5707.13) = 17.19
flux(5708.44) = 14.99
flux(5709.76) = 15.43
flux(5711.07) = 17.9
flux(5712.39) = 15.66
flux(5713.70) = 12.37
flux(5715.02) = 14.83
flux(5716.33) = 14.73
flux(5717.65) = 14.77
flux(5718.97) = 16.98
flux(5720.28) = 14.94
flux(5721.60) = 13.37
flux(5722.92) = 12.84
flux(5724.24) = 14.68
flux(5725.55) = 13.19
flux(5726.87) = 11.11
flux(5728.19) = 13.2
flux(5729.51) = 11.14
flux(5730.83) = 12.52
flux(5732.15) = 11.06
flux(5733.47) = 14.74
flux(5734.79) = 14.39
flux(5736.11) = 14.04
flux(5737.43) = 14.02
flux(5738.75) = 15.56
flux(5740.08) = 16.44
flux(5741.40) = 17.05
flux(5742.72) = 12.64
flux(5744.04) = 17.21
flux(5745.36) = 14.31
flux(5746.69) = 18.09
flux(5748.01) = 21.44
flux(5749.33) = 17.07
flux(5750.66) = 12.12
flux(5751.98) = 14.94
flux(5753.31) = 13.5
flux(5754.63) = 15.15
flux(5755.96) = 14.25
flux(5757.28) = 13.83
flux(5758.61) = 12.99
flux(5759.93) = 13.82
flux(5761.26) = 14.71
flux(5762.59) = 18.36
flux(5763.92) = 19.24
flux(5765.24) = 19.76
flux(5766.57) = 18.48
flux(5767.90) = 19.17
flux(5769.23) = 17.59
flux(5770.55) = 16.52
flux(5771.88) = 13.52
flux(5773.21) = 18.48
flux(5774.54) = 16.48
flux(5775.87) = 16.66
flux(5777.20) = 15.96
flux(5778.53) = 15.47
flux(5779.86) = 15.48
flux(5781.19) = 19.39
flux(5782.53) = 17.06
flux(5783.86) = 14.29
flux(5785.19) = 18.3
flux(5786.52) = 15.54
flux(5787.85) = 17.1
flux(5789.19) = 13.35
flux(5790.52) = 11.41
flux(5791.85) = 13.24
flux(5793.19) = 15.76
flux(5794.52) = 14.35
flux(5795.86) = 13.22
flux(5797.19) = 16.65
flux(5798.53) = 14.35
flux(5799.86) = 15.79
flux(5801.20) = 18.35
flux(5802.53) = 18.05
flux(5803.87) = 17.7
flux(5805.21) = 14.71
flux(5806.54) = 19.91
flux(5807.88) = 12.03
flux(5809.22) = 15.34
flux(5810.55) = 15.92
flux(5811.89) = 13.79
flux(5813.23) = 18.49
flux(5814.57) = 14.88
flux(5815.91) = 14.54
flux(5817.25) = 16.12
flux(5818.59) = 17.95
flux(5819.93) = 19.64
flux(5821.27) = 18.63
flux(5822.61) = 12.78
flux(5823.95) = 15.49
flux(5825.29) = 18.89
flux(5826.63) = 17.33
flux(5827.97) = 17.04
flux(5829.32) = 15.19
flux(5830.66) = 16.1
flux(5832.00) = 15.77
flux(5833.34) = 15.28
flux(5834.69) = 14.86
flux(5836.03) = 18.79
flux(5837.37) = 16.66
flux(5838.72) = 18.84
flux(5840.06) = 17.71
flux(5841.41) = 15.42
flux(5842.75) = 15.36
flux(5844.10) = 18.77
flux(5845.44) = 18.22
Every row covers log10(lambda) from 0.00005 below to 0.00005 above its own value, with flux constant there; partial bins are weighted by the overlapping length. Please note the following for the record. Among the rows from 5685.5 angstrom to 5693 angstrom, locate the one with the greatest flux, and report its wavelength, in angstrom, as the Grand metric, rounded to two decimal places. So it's 5686.14 angstrom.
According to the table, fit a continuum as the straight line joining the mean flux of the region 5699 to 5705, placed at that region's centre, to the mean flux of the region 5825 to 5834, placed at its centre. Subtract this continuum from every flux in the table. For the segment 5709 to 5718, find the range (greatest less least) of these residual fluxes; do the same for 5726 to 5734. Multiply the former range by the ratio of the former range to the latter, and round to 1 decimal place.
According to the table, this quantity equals 8.4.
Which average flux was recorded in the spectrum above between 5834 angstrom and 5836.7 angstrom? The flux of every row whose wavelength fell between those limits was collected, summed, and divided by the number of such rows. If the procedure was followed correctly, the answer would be 17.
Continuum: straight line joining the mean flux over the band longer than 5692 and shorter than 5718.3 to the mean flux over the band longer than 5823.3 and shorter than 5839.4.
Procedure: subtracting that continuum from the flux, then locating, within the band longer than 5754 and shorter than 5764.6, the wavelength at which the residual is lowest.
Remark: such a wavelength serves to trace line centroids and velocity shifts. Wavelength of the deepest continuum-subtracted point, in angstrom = 5758.61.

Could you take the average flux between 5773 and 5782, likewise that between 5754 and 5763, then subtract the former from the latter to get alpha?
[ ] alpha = -2.1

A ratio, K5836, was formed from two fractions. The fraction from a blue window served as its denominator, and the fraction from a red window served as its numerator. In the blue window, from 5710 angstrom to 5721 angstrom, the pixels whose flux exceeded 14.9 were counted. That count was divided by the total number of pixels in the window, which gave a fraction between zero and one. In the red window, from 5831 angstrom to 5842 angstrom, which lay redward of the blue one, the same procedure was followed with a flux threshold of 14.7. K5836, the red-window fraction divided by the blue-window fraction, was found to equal 2.0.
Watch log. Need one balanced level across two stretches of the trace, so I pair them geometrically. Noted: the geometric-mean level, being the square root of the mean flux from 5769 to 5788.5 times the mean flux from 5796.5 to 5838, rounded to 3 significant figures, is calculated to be 16.4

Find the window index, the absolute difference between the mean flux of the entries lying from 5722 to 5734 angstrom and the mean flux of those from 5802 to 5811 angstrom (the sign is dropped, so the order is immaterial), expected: 3.5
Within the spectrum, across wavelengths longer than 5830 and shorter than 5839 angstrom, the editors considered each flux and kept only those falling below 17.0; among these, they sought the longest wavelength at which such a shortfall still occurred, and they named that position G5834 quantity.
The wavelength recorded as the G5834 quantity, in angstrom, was 5837.37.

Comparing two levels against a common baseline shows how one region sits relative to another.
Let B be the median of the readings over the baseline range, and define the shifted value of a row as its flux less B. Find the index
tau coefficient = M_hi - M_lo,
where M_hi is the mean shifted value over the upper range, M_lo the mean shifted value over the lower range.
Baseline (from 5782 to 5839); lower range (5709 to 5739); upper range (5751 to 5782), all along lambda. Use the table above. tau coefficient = 2.2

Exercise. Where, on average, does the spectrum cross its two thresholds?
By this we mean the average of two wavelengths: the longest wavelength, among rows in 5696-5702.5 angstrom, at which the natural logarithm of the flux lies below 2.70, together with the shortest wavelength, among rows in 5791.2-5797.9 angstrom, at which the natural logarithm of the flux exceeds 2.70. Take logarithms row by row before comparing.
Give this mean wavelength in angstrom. 5746.9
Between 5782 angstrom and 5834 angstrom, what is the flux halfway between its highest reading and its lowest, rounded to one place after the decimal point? 15.7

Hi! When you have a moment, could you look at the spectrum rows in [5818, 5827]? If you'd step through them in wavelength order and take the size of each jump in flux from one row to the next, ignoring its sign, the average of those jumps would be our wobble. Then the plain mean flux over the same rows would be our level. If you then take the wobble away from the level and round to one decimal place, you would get 14.5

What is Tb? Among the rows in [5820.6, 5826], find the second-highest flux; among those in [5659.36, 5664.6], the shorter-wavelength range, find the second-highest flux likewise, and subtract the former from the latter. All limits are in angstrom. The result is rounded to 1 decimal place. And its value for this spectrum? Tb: -3.0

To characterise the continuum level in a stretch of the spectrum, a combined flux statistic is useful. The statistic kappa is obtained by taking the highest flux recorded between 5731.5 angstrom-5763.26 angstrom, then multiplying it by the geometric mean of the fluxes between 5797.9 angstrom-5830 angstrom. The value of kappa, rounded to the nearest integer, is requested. 348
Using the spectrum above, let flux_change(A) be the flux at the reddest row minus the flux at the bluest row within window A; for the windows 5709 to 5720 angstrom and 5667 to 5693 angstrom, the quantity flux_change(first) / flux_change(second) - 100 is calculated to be -100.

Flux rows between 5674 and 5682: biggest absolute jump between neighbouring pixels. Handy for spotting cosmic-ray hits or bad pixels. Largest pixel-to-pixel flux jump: 1.6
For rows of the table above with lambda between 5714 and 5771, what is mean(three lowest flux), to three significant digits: 11.1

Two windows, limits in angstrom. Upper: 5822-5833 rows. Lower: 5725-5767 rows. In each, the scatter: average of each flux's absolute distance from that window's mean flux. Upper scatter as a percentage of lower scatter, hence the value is 60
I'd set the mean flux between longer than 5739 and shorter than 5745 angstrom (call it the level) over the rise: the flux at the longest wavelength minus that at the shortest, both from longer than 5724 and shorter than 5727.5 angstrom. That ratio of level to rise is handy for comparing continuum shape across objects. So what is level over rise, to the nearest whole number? -4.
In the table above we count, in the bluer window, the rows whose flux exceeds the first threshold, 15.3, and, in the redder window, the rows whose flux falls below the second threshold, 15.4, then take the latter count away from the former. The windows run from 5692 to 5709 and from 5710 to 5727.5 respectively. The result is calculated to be -3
